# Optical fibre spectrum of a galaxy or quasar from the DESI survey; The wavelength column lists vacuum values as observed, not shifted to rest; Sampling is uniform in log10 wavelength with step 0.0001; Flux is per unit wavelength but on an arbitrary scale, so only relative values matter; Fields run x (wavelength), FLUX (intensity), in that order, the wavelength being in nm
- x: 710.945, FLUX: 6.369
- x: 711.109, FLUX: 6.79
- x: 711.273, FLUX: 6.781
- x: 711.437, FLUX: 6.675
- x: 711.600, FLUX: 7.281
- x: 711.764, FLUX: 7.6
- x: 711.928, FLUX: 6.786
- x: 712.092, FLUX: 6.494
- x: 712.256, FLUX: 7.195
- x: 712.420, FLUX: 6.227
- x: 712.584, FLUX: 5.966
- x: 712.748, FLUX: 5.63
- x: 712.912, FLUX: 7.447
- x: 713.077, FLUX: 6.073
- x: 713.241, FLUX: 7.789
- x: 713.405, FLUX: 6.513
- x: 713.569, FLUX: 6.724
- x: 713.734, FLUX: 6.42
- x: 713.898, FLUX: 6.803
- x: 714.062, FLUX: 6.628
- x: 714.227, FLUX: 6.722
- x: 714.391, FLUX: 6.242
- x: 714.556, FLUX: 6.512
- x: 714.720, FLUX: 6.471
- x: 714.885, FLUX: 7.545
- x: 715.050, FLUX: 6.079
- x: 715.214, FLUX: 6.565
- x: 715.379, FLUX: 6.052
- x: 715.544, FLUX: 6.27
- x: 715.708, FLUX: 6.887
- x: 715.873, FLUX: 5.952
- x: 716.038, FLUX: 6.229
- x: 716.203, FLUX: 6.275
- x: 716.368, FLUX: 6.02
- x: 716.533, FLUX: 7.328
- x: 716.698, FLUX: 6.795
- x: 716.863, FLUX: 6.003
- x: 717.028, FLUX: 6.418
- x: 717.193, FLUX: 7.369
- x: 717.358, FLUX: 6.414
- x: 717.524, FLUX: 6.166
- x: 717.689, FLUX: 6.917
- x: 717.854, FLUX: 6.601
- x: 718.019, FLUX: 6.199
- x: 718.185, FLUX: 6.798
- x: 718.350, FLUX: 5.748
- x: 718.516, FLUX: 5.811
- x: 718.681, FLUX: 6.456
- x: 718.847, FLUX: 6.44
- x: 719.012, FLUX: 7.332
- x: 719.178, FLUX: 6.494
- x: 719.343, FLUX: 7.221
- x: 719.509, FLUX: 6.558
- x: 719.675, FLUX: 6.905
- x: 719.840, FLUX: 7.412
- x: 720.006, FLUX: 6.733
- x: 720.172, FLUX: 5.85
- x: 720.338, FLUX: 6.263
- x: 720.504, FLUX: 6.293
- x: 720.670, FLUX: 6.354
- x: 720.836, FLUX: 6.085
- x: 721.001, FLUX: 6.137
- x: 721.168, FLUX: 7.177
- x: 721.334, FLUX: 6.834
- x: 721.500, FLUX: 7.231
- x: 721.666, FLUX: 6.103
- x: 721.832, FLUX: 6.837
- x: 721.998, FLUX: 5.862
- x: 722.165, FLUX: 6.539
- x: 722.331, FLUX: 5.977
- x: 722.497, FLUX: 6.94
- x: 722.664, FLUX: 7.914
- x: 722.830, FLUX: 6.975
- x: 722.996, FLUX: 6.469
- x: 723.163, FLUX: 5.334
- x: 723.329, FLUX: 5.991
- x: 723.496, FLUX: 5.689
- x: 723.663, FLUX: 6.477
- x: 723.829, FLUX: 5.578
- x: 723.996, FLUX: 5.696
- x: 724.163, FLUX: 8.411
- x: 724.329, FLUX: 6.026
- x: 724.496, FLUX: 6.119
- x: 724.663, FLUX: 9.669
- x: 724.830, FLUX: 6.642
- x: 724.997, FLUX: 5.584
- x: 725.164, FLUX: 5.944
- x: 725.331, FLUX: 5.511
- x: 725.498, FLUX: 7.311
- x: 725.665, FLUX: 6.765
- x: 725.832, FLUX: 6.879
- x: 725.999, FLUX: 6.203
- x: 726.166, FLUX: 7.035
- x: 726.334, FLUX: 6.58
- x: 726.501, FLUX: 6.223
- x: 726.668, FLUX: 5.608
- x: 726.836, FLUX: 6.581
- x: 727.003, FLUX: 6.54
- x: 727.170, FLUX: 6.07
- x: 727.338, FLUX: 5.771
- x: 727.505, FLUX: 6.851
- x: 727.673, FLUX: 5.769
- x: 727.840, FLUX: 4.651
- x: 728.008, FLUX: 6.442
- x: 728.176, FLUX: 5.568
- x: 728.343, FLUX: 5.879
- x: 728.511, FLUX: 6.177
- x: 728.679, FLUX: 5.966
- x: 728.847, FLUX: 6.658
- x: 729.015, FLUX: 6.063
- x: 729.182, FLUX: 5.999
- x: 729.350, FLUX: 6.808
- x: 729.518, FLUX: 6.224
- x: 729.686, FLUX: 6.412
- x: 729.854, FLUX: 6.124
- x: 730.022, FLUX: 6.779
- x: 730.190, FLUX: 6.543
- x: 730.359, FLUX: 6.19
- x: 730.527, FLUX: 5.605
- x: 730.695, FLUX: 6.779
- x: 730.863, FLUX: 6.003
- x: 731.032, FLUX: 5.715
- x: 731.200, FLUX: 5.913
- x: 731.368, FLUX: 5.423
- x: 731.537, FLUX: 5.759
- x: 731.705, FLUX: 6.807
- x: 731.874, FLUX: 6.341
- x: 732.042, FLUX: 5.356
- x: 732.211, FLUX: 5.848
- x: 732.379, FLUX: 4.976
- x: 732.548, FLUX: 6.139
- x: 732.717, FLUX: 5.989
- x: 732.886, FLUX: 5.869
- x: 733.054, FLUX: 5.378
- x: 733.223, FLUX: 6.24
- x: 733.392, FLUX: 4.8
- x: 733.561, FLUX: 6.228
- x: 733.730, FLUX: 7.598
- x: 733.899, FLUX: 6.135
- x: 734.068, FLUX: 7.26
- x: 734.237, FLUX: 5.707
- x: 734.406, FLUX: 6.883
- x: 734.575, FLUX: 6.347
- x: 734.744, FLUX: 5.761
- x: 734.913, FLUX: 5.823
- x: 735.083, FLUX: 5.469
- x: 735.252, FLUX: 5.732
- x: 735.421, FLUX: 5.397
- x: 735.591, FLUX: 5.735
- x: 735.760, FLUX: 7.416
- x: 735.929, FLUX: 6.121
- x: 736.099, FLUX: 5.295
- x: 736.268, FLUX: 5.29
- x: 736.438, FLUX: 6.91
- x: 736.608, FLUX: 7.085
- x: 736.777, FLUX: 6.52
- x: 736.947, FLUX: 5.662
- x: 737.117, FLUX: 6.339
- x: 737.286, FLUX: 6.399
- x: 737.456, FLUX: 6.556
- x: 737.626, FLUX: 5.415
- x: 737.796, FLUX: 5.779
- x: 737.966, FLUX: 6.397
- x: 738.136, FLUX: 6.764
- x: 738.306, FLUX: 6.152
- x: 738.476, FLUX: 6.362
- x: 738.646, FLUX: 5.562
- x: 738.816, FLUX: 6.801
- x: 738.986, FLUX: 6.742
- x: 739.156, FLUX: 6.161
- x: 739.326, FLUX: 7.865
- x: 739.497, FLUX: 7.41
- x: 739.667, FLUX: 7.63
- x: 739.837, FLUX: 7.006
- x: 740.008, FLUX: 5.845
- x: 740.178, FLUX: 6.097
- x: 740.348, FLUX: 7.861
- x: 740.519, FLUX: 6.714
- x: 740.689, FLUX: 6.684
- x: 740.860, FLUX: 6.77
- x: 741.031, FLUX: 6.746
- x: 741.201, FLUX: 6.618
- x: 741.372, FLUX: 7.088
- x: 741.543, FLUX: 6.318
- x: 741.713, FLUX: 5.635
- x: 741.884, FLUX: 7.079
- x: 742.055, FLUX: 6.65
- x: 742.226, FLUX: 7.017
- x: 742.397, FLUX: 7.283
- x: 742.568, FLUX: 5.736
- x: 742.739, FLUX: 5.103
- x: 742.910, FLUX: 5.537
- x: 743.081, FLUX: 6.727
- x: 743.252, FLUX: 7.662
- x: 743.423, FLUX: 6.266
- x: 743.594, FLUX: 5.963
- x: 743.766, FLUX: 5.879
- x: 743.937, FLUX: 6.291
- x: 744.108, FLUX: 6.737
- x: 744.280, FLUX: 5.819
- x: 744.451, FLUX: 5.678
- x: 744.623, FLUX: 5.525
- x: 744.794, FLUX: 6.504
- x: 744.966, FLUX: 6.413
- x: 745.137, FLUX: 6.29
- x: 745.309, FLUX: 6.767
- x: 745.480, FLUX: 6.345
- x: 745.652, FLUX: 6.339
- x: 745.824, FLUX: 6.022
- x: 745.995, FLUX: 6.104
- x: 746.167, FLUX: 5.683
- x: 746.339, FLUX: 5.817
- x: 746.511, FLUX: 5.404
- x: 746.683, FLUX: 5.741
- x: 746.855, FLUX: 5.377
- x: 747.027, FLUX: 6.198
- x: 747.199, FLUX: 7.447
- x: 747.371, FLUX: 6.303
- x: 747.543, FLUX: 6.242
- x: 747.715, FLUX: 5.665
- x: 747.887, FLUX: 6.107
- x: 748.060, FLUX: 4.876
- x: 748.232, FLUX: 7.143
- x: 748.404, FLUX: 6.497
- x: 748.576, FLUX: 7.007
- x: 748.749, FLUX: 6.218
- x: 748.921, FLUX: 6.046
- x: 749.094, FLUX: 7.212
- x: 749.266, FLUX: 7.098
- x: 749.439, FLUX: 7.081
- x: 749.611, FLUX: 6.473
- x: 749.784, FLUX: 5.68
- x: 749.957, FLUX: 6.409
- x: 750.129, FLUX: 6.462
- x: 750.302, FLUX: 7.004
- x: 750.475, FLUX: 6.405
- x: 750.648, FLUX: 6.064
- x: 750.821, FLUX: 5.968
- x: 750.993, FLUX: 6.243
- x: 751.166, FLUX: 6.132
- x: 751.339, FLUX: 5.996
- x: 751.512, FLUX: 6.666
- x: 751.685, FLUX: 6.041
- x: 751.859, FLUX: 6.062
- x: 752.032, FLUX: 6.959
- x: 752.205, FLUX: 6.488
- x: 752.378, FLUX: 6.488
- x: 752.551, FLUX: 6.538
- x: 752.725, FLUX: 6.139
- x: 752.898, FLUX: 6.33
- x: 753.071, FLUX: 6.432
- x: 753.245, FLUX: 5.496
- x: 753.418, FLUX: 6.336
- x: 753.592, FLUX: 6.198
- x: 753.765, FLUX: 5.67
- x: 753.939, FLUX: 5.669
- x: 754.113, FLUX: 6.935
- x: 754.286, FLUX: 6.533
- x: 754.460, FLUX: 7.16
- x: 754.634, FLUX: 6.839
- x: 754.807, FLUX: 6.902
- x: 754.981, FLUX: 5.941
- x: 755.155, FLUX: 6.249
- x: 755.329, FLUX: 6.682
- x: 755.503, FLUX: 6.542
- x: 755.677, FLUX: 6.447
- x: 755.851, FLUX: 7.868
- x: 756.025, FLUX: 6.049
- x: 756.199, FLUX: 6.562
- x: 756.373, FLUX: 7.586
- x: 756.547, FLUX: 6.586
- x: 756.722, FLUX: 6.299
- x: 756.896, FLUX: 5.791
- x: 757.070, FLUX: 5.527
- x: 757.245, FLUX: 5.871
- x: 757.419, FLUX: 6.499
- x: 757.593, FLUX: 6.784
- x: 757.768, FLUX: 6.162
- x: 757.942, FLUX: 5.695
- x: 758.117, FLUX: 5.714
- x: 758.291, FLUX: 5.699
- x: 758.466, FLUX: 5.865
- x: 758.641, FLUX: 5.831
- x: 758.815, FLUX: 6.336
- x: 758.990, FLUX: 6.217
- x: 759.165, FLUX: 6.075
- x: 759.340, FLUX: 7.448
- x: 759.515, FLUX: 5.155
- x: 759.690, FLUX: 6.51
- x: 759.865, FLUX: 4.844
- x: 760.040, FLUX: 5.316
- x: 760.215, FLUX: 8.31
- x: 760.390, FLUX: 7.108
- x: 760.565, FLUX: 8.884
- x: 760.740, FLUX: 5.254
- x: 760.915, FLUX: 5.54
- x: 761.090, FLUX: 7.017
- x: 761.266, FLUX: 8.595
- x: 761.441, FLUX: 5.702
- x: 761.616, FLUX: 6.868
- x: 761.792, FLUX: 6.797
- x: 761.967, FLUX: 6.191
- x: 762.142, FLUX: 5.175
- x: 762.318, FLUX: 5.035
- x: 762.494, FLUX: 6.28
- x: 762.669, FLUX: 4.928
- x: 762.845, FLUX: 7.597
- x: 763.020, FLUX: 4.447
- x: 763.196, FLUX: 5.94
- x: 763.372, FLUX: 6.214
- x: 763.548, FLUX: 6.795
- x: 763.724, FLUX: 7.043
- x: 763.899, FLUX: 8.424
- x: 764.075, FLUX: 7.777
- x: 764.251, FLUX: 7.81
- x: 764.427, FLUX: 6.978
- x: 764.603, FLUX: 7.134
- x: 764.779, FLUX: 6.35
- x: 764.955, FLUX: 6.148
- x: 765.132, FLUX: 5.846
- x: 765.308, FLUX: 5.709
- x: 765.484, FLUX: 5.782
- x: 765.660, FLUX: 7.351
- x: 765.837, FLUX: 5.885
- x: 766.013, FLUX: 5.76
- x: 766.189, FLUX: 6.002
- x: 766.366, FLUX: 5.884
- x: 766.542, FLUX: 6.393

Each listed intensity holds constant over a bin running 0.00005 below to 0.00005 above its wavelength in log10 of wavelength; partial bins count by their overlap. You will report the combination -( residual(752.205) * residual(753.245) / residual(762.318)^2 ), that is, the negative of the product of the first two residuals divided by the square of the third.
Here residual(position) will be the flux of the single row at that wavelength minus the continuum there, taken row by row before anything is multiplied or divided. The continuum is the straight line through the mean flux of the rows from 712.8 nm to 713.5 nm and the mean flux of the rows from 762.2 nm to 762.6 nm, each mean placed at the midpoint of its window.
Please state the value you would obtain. 1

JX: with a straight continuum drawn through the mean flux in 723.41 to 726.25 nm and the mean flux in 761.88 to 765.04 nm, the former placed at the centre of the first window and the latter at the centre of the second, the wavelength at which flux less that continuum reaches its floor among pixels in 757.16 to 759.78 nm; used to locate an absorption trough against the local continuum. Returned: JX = 759.515 nm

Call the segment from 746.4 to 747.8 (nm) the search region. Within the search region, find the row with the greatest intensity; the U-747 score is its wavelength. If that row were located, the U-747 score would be 747.199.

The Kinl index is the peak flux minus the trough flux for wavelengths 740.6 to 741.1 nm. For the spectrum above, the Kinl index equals 0.09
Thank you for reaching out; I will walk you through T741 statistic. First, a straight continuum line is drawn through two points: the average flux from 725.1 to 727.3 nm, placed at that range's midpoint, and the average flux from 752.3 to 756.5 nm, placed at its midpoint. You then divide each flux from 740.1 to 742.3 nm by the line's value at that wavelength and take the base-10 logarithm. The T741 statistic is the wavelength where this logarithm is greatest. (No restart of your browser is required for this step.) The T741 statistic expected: 740.348 nm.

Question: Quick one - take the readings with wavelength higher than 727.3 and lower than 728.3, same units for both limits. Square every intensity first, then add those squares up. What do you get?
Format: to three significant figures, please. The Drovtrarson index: 208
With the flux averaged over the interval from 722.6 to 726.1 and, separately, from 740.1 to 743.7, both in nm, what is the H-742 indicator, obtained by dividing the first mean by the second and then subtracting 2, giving -1.00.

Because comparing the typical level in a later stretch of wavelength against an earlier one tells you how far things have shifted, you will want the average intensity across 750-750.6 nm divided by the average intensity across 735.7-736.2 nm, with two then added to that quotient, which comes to 3.06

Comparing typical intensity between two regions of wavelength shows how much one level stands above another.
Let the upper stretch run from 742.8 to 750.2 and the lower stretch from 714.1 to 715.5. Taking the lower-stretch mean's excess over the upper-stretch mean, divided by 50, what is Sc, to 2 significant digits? 0.0053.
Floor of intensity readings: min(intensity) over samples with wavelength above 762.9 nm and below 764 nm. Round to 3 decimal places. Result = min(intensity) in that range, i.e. 4.447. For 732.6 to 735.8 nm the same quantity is 4.800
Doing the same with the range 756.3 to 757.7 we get 5.527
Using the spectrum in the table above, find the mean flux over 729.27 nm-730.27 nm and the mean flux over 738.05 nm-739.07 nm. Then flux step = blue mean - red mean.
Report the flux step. 0.08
